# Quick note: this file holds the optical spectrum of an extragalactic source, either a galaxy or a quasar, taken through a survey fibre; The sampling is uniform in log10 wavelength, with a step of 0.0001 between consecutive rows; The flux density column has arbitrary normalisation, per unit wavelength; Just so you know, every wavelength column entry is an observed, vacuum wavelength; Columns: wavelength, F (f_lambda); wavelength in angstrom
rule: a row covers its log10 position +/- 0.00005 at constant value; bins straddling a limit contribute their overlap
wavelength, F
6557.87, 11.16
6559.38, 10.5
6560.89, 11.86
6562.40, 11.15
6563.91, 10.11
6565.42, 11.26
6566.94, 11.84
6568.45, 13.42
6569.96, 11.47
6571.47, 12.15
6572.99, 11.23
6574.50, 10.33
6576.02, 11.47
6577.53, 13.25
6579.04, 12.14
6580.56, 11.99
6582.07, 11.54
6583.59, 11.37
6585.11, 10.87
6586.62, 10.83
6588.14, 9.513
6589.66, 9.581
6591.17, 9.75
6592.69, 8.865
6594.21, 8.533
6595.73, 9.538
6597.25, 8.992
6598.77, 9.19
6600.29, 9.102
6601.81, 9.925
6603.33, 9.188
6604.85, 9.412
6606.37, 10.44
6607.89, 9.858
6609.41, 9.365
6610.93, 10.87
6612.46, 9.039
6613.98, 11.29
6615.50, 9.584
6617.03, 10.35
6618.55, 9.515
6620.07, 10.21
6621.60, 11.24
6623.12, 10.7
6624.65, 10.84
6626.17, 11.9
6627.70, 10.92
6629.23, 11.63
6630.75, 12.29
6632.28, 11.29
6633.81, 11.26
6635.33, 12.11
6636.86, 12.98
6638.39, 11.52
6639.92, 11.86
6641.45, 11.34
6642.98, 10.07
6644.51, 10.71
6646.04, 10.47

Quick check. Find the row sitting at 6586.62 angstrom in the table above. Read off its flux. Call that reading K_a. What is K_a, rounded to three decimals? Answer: 10.830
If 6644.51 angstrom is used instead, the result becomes 10.710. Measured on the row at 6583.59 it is 11.370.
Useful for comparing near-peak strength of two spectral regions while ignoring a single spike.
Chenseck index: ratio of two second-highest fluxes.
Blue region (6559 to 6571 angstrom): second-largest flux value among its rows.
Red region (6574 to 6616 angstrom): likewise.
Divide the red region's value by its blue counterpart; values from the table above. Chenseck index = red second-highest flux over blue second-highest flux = 1.02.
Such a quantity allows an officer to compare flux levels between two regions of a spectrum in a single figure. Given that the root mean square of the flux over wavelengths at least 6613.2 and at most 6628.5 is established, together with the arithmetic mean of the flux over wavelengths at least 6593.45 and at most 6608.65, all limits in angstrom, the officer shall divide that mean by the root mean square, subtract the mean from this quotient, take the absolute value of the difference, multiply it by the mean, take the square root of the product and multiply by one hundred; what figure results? 897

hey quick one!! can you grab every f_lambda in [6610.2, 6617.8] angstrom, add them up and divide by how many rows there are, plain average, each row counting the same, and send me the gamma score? 10.2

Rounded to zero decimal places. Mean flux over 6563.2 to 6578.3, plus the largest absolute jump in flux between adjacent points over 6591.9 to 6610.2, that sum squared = 161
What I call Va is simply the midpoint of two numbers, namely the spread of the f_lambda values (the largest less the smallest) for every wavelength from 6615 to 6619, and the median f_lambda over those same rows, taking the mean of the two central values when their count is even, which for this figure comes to 5.2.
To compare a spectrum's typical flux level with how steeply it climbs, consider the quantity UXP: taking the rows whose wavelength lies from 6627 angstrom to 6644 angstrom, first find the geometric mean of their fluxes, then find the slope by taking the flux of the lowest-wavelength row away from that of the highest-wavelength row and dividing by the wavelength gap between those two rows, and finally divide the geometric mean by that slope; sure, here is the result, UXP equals -208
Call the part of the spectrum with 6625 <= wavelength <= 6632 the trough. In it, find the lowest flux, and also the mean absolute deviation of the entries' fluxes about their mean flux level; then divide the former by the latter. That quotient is 27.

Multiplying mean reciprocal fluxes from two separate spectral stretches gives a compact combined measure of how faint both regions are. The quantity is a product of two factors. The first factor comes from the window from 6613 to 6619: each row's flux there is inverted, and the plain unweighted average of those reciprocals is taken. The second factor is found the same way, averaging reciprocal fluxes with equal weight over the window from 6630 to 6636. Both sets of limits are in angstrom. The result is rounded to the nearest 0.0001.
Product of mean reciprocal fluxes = 0.0084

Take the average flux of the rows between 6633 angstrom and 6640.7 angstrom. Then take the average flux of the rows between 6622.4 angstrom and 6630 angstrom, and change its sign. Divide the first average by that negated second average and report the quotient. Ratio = -1.07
